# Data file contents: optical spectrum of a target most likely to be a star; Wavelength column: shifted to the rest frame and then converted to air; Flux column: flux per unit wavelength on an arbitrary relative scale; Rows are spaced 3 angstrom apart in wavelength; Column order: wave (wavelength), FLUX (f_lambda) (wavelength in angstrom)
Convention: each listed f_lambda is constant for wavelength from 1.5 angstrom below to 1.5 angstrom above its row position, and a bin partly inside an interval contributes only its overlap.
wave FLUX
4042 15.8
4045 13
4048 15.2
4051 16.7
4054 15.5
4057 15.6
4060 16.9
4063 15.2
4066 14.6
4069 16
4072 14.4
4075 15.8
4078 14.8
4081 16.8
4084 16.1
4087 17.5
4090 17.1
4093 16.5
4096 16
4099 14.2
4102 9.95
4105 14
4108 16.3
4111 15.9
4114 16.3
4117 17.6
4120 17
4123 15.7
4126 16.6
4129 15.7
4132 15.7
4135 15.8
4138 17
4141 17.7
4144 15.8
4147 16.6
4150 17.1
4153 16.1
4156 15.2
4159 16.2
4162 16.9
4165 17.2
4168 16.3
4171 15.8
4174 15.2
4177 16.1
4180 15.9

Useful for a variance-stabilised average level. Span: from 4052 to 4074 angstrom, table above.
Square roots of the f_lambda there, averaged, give 3.93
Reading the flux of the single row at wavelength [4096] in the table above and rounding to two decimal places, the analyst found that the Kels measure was 16.00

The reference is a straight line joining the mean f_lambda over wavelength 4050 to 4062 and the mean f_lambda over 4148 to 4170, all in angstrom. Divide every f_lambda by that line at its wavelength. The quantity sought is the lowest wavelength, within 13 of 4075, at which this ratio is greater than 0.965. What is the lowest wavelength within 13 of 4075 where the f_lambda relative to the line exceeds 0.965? 4069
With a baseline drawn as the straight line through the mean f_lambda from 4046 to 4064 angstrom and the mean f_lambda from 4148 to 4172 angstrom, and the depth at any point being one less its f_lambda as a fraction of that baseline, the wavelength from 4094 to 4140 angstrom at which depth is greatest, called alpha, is 4102 angstrom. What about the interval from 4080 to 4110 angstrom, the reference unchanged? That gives 4102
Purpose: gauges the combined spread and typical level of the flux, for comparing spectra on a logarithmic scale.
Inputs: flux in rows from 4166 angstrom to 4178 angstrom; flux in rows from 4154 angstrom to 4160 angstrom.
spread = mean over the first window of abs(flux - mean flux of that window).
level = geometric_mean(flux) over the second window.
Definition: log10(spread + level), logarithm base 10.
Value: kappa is 1.21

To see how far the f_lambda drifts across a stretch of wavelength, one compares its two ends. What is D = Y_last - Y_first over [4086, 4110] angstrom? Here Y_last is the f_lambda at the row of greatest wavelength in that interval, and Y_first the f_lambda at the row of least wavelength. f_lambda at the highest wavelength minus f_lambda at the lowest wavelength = -1.2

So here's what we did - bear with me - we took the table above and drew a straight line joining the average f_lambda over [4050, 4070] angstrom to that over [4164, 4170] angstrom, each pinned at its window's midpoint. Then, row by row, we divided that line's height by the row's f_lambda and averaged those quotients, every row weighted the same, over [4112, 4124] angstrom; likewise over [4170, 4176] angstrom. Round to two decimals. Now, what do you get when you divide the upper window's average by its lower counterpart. 1.10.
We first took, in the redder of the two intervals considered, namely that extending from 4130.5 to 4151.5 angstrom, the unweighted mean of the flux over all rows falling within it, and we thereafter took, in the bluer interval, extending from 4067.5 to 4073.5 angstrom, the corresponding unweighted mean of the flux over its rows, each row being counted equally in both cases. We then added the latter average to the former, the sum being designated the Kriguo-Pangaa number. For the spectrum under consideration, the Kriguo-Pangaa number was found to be 31.7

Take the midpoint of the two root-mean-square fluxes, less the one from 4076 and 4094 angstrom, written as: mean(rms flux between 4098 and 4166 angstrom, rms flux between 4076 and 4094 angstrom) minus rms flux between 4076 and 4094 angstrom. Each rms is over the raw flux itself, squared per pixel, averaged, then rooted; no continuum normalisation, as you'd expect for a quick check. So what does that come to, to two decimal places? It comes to -0.24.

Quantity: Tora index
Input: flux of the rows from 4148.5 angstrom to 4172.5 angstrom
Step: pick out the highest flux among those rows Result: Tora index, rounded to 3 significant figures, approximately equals 17.2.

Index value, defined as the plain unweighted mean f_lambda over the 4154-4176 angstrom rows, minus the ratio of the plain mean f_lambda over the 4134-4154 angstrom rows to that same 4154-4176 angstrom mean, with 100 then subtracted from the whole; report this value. -84.9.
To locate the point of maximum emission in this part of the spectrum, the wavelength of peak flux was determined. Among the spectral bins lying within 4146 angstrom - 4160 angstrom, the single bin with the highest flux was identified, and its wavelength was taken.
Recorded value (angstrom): 4150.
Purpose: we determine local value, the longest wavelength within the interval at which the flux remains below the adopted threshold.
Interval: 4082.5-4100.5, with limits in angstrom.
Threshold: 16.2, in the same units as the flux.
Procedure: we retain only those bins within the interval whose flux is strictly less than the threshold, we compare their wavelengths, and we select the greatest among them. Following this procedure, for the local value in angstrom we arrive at 4099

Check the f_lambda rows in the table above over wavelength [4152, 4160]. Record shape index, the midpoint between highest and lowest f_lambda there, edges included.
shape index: 15.7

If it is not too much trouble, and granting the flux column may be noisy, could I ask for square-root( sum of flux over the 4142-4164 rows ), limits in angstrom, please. 10.7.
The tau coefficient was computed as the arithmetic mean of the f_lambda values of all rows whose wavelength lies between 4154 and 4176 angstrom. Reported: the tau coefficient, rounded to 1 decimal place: 16.1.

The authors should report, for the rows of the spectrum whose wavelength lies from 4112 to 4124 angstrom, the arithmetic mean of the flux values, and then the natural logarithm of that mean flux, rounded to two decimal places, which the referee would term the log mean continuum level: 2.81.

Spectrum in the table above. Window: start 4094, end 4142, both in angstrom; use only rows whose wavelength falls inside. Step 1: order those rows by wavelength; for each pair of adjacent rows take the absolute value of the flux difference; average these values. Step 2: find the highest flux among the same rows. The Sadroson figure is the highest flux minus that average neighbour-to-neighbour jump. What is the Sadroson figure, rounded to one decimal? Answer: 16.4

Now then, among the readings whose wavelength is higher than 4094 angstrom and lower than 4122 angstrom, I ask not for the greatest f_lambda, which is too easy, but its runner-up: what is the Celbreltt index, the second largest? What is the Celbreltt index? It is 17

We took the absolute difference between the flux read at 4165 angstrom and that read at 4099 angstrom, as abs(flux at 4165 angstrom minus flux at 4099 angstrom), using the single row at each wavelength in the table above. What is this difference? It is 3.0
